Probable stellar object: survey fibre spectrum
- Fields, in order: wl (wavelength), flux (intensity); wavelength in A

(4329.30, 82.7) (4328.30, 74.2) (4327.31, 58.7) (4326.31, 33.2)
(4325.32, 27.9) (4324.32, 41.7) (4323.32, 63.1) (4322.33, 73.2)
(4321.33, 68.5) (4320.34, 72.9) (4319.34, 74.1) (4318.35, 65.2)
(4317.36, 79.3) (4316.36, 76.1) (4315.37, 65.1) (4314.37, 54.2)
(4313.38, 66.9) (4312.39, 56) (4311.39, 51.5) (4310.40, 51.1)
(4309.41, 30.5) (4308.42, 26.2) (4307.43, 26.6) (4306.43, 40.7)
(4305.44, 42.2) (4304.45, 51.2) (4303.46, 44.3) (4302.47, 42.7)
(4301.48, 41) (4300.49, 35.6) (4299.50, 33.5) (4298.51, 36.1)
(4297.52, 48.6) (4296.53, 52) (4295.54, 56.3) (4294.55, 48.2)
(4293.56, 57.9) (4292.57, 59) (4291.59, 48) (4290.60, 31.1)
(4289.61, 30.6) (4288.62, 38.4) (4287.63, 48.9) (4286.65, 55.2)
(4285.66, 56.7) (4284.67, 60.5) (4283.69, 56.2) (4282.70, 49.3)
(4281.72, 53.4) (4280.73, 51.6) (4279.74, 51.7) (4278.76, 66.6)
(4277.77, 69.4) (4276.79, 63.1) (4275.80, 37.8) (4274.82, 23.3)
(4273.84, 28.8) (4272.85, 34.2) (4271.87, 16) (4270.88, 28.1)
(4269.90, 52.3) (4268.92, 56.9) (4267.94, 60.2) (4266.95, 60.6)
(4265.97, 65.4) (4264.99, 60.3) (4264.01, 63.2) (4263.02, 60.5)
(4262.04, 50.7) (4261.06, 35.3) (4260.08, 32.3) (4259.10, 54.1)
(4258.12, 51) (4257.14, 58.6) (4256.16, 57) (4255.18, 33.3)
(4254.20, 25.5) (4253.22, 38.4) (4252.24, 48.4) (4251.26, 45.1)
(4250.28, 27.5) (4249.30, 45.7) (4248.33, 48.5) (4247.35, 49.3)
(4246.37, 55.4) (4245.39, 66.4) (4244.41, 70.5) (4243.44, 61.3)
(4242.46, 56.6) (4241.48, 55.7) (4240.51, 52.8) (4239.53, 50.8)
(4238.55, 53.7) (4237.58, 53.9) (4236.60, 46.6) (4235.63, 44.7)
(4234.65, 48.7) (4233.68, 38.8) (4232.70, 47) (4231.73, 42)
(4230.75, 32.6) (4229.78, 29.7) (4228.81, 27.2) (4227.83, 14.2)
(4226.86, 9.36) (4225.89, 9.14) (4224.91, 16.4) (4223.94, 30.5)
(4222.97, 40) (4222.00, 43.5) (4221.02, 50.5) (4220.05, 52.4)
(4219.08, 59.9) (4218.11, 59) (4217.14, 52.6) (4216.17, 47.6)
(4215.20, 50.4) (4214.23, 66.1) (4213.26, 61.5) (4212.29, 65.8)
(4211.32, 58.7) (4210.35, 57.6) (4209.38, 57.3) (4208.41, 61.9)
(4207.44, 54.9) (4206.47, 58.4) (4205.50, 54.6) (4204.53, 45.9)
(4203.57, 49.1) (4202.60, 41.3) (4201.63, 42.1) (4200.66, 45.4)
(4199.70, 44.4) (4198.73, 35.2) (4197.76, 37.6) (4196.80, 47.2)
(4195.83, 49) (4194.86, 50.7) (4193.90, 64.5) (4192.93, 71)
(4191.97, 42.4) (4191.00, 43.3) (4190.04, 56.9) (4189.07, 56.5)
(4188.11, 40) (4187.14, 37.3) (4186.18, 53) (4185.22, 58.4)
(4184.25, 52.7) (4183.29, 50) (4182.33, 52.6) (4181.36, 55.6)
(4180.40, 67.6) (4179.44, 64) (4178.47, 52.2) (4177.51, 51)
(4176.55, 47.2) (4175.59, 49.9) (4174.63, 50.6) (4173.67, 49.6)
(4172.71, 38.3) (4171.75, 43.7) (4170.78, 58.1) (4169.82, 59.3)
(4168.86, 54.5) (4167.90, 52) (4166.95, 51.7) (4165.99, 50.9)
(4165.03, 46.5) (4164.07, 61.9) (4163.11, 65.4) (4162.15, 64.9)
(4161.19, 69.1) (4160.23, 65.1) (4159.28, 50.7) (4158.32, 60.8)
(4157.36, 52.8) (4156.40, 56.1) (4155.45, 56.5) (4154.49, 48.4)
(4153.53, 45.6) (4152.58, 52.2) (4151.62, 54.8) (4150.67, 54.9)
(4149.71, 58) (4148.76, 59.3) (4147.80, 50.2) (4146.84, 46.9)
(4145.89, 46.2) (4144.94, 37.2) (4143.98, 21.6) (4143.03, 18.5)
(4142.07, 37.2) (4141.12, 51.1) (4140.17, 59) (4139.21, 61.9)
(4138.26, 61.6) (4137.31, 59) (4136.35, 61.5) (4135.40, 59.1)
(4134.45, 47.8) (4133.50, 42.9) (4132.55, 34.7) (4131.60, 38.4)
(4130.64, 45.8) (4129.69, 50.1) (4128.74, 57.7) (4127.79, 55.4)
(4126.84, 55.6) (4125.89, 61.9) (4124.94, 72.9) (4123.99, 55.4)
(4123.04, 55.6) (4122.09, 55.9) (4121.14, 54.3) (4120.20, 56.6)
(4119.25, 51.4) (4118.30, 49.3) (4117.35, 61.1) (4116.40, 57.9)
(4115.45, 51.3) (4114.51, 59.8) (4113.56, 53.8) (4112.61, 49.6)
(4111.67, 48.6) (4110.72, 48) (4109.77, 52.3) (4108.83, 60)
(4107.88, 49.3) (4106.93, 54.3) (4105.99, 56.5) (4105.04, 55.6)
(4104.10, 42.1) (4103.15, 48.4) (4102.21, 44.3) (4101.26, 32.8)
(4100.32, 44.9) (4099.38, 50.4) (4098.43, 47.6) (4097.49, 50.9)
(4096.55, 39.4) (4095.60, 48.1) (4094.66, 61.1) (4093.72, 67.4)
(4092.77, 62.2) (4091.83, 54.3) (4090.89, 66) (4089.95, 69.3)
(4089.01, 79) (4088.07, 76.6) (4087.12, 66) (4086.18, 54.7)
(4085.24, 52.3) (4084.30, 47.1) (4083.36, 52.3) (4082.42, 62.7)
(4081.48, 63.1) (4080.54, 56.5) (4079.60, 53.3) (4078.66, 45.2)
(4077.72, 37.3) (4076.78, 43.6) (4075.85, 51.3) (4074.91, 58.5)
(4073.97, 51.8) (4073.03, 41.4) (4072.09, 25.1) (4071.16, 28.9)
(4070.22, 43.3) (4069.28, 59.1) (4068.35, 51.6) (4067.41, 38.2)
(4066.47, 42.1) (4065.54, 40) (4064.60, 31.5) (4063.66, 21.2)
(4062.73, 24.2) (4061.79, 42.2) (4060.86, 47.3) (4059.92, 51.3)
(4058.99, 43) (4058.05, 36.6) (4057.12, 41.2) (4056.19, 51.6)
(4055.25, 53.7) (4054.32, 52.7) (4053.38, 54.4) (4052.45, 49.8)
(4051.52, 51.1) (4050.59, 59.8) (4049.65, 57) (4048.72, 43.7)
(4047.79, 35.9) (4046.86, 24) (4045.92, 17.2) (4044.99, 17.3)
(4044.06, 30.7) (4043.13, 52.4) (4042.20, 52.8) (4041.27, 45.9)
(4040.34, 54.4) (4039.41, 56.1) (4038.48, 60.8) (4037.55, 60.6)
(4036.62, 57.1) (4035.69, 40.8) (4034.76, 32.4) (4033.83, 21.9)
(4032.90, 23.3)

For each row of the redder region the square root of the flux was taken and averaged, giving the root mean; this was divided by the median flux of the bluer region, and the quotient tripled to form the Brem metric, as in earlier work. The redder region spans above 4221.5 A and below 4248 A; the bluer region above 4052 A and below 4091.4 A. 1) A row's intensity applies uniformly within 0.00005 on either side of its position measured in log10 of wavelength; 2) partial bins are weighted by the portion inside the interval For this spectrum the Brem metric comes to 0.37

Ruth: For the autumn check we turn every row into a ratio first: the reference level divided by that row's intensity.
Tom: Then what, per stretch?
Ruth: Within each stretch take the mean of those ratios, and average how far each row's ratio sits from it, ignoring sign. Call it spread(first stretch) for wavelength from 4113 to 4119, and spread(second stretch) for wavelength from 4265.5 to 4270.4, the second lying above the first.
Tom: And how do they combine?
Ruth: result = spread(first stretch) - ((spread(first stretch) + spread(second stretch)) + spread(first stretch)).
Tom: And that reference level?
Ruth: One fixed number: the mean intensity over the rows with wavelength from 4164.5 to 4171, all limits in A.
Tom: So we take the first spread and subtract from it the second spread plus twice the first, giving -0.1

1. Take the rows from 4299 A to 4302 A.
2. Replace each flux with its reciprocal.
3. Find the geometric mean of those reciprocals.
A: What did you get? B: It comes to 0.0273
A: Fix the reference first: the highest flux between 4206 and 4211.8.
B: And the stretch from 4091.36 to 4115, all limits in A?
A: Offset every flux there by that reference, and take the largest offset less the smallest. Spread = 35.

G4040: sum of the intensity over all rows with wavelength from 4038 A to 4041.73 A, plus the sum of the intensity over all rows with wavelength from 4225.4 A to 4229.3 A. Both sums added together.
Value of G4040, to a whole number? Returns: 277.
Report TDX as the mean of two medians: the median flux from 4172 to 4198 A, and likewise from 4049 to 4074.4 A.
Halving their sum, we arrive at 47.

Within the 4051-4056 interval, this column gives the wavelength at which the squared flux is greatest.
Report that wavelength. 4053.38 A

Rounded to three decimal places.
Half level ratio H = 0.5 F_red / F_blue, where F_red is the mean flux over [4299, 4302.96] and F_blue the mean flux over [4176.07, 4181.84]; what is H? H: 0.339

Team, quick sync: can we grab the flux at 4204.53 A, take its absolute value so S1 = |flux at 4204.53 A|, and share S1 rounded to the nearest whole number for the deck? 46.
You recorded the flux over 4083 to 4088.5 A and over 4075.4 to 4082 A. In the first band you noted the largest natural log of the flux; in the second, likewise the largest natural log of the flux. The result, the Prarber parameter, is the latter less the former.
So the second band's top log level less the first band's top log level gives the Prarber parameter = -0.19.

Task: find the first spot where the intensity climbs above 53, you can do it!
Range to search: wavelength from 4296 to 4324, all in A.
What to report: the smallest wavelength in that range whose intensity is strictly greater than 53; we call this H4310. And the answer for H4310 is 4312.39 A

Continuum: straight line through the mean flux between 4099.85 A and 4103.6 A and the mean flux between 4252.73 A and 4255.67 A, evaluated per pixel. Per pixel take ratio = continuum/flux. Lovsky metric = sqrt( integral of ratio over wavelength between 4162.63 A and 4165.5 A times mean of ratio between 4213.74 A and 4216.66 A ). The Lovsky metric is 1.13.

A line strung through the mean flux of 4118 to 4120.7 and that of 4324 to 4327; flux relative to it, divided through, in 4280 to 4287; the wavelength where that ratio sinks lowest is 4282.70 A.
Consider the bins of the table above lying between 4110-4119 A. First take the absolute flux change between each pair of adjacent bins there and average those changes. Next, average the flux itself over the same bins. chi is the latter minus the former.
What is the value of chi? 48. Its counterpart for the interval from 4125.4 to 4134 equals 44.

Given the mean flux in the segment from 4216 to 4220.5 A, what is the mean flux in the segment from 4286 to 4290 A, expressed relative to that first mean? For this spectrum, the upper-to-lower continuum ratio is 0.80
